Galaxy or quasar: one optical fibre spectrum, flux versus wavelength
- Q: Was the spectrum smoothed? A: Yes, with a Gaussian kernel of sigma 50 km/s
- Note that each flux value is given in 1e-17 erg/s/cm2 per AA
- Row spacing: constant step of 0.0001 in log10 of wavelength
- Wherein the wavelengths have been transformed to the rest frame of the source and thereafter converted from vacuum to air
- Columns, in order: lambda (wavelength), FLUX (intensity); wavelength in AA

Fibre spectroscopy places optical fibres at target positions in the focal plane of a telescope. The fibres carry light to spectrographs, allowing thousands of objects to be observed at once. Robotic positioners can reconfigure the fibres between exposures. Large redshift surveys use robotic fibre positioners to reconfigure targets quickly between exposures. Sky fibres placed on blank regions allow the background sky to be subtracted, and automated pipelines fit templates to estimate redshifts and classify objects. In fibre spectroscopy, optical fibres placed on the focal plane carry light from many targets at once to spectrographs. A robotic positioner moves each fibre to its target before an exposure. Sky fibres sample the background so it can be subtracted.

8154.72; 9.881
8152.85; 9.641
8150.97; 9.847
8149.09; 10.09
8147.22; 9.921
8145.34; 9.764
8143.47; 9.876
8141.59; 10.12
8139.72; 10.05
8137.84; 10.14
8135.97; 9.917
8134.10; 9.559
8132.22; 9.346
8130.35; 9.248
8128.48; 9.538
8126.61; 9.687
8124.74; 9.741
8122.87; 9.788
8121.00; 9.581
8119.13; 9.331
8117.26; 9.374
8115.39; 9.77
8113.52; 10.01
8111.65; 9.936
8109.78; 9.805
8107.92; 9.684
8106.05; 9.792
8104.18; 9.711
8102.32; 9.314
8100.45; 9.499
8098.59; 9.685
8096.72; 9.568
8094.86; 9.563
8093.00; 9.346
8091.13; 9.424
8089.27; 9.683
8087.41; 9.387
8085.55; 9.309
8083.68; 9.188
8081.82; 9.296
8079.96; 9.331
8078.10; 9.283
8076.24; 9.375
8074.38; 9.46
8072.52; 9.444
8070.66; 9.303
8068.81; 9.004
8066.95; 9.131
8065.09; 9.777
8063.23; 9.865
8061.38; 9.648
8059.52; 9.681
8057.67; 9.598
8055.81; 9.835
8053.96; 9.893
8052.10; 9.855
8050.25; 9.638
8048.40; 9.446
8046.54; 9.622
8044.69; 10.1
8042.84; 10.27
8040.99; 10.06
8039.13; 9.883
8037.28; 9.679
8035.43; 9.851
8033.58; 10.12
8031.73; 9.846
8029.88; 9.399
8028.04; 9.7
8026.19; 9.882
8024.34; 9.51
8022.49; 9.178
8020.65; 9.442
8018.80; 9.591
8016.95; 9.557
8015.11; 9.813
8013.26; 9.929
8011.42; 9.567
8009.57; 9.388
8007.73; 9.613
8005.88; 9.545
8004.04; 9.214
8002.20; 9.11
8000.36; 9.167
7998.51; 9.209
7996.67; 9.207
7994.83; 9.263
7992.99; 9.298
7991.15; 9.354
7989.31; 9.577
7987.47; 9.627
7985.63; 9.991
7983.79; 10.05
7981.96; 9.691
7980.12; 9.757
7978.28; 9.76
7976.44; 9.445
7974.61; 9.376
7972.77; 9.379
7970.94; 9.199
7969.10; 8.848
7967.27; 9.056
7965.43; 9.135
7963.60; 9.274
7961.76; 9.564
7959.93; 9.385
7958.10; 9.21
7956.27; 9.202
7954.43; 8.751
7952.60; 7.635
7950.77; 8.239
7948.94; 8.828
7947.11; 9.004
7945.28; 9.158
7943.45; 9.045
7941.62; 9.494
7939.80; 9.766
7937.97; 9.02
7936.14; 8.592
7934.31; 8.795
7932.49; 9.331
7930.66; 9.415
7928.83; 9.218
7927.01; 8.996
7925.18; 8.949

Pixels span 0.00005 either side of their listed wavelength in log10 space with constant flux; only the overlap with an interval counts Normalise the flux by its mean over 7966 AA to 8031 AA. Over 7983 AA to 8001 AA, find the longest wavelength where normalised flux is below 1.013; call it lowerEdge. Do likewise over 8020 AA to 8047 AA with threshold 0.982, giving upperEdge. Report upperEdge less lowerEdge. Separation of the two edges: 22.1 AA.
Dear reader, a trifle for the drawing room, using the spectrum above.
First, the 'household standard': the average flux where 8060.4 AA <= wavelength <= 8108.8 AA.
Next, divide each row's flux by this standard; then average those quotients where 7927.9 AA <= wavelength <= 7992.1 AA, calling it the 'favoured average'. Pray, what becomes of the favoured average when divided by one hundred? 0.0098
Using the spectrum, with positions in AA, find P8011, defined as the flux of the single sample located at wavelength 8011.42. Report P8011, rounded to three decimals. 9.567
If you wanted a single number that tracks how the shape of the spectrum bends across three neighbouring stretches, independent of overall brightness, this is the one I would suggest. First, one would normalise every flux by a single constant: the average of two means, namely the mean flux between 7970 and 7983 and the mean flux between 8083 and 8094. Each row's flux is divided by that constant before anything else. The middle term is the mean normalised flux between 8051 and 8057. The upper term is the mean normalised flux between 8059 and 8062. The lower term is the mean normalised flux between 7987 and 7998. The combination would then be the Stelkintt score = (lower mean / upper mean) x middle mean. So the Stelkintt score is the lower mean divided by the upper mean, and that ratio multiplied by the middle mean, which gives 1.01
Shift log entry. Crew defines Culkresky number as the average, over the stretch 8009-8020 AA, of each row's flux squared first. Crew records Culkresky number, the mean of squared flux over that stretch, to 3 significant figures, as 93.0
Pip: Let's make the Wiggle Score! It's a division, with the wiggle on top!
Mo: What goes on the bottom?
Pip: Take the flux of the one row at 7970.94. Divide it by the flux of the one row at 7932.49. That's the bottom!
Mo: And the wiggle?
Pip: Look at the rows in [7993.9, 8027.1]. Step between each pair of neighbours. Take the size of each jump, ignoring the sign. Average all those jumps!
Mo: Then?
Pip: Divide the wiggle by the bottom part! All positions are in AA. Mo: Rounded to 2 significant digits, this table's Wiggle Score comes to 0.18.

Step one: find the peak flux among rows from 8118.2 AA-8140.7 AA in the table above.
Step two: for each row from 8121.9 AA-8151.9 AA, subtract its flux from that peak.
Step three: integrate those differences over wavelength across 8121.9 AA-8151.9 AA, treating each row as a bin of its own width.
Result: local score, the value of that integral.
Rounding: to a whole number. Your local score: 11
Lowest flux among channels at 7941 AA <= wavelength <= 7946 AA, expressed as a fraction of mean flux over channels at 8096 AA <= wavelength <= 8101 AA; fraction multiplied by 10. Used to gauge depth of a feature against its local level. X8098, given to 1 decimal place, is 9.4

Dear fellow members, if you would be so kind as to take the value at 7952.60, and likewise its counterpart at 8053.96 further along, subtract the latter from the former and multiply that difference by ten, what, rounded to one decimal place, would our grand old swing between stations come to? -22.6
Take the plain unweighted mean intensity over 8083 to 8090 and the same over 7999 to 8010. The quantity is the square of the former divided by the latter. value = 9.44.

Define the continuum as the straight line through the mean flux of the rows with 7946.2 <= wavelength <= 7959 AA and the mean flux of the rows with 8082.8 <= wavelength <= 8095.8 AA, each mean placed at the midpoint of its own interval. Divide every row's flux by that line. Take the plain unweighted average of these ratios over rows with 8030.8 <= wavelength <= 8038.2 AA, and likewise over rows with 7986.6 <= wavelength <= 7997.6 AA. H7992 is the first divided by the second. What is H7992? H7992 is 1.026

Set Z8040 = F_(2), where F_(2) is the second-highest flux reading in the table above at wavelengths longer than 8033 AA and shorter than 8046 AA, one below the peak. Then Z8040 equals 10.12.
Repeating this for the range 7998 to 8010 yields 9.545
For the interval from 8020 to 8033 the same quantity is 9.846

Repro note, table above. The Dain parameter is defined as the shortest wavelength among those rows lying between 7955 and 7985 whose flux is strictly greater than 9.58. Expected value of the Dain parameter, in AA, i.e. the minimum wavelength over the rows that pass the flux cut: 7978.28 AA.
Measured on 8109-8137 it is 8109.78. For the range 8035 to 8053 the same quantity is 8035.43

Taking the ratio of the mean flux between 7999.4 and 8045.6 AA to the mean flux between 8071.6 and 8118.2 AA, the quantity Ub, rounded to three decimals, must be 1.013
